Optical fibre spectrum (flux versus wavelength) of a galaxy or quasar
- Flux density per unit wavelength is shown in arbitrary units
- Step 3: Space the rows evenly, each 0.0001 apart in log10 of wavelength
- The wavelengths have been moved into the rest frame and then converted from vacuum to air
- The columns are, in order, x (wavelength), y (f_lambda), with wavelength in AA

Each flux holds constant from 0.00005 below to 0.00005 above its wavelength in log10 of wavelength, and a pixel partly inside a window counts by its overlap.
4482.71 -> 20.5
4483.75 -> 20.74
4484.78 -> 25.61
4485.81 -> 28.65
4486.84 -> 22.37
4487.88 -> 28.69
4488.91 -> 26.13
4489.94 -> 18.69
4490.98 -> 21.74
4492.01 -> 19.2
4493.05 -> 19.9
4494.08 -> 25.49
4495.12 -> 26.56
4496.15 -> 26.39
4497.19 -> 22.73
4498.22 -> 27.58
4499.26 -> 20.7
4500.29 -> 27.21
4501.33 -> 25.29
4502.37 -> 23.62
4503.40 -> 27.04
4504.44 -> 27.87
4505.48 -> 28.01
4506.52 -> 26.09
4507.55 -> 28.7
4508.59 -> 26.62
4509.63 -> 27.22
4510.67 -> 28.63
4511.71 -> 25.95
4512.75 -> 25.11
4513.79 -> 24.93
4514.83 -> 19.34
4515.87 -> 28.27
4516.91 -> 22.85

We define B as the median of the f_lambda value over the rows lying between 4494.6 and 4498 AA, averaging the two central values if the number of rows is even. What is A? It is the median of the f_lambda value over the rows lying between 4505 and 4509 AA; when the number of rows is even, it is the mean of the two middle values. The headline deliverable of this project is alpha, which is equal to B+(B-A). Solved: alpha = 25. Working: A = 27.3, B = 26.4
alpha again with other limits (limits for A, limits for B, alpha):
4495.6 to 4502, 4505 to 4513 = 28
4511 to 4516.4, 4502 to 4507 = 29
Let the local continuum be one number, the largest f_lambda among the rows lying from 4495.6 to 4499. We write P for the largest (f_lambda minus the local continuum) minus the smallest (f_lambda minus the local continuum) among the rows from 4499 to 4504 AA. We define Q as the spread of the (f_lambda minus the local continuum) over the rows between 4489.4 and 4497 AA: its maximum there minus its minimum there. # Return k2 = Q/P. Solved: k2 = 1.2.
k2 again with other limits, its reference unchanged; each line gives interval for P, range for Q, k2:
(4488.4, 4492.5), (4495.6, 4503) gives 0.9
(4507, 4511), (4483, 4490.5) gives 4.8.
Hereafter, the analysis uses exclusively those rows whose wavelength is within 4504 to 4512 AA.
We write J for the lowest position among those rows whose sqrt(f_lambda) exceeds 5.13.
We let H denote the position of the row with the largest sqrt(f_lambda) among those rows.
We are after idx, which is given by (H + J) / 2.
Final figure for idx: 4506.0 AA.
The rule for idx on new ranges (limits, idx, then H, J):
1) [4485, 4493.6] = 4486.8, 4487.88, 4485.81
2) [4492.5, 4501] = 4496.7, 4498.22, 4495.12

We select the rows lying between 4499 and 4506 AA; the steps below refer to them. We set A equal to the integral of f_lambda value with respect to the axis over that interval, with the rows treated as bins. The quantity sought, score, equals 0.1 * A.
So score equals 18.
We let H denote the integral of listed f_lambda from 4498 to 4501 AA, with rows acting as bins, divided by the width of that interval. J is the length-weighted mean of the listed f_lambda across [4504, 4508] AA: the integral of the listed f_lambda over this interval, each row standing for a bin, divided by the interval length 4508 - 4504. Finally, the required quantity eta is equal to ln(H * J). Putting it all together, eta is 6.54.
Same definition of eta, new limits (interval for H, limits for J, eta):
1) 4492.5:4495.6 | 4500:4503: 6.40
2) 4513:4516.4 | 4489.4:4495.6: 6.27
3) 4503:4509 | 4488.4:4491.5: 6.41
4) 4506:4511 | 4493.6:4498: 6.55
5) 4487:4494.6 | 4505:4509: 6.44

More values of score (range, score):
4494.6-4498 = 9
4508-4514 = 16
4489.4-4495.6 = 14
